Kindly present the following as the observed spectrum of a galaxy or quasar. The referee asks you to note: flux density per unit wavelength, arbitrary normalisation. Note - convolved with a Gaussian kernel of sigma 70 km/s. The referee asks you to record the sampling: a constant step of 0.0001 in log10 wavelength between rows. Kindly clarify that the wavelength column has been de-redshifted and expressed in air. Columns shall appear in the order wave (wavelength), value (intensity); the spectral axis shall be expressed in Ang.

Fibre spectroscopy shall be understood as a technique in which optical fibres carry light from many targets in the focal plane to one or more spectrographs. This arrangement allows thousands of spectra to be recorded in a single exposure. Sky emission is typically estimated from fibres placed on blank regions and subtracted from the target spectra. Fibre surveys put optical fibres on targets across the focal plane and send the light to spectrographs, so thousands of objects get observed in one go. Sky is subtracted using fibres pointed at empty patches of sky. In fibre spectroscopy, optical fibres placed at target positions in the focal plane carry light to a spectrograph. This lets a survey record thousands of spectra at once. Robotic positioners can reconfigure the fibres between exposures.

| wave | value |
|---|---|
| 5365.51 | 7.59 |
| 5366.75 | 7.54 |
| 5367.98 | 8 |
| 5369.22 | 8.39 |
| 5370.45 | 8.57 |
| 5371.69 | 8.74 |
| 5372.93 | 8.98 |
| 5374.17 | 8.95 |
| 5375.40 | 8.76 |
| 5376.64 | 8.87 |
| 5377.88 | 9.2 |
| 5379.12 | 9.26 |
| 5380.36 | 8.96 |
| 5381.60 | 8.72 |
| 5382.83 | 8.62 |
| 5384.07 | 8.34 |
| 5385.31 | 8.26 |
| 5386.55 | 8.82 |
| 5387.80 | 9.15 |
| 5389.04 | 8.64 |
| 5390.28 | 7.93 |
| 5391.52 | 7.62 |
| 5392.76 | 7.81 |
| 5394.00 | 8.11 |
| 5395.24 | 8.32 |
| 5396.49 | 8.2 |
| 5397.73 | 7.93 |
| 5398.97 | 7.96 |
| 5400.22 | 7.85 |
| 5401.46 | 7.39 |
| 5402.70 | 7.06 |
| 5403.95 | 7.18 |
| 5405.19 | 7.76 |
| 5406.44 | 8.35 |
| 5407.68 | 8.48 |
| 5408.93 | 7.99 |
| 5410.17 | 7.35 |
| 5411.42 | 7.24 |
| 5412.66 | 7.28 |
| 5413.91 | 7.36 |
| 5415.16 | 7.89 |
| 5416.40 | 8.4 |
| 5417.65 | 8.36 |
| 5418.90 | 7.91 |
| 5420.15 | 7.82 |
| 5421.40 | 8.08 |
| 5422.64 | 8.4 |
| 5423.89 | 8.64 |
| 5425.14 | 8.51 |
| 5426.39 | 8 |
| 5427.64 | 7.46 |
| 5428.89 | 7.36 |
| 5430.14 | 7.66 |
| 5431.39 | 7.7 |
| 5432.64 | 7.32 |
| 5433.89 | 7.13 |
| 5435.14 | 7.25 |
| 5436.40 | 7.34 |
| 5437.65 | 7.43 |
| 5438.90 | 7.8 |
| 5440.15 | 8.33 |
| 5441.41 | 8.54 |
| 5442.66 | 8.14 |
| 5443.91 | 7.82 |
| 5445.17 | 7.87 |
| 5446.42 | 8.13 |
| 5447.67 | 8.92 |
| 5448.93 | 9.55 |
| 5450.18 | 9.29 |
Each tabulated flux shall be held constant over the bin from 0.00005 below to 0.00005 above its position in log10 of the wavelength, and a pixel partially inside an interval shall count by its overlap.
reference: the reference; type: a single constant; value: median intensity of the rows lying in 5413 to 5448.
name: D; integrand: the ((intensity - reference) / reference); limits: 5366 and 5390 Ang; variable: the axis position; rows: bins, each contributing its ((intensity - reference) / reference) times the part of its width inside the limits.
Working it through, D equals 2.4 Ang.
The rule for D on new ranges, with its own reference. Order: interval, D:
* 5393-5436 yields -0.4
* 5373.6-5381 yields 1.1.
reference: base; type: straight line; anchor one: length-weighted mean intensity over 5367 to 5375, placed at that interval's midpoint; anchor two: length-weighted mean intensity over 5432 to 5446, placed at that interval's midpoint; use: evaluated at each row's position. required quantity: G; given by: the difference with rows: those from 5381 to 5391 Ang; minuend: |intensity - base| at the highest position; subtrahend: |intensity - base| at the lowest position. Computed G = 0.12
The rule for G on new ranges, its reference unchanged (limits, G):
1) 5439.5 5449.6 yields 1.33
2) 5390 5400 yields -0.14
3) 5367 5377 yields -0.23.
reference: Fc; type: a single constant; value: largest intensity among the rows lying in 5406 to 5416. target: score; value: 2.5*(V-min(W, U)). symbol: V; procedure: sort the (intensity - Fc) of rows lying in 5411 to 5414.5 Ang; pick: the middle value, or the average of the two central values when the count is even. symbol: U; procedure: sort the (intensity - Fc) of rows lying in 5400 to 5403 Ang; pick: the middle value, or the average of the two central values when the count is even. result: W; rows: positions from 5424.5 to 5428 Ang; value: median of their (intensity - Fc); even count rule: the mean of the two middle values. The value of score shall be -0.3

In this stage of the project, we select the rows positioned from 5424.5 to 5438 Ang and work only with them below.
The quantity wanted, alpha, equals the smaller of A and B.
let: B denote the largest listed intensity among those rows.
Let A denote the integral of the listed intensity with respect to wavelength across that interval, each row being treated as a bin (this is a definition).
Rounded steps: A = 102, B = 8.51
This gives 8.51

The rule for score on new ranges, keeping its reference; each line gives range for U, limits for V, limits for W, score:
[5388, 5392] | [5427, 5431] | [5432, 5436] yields 0.5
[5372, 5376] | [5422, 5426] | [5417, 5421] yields 1.5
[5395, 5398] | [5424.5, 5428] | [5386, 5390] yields -0.5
